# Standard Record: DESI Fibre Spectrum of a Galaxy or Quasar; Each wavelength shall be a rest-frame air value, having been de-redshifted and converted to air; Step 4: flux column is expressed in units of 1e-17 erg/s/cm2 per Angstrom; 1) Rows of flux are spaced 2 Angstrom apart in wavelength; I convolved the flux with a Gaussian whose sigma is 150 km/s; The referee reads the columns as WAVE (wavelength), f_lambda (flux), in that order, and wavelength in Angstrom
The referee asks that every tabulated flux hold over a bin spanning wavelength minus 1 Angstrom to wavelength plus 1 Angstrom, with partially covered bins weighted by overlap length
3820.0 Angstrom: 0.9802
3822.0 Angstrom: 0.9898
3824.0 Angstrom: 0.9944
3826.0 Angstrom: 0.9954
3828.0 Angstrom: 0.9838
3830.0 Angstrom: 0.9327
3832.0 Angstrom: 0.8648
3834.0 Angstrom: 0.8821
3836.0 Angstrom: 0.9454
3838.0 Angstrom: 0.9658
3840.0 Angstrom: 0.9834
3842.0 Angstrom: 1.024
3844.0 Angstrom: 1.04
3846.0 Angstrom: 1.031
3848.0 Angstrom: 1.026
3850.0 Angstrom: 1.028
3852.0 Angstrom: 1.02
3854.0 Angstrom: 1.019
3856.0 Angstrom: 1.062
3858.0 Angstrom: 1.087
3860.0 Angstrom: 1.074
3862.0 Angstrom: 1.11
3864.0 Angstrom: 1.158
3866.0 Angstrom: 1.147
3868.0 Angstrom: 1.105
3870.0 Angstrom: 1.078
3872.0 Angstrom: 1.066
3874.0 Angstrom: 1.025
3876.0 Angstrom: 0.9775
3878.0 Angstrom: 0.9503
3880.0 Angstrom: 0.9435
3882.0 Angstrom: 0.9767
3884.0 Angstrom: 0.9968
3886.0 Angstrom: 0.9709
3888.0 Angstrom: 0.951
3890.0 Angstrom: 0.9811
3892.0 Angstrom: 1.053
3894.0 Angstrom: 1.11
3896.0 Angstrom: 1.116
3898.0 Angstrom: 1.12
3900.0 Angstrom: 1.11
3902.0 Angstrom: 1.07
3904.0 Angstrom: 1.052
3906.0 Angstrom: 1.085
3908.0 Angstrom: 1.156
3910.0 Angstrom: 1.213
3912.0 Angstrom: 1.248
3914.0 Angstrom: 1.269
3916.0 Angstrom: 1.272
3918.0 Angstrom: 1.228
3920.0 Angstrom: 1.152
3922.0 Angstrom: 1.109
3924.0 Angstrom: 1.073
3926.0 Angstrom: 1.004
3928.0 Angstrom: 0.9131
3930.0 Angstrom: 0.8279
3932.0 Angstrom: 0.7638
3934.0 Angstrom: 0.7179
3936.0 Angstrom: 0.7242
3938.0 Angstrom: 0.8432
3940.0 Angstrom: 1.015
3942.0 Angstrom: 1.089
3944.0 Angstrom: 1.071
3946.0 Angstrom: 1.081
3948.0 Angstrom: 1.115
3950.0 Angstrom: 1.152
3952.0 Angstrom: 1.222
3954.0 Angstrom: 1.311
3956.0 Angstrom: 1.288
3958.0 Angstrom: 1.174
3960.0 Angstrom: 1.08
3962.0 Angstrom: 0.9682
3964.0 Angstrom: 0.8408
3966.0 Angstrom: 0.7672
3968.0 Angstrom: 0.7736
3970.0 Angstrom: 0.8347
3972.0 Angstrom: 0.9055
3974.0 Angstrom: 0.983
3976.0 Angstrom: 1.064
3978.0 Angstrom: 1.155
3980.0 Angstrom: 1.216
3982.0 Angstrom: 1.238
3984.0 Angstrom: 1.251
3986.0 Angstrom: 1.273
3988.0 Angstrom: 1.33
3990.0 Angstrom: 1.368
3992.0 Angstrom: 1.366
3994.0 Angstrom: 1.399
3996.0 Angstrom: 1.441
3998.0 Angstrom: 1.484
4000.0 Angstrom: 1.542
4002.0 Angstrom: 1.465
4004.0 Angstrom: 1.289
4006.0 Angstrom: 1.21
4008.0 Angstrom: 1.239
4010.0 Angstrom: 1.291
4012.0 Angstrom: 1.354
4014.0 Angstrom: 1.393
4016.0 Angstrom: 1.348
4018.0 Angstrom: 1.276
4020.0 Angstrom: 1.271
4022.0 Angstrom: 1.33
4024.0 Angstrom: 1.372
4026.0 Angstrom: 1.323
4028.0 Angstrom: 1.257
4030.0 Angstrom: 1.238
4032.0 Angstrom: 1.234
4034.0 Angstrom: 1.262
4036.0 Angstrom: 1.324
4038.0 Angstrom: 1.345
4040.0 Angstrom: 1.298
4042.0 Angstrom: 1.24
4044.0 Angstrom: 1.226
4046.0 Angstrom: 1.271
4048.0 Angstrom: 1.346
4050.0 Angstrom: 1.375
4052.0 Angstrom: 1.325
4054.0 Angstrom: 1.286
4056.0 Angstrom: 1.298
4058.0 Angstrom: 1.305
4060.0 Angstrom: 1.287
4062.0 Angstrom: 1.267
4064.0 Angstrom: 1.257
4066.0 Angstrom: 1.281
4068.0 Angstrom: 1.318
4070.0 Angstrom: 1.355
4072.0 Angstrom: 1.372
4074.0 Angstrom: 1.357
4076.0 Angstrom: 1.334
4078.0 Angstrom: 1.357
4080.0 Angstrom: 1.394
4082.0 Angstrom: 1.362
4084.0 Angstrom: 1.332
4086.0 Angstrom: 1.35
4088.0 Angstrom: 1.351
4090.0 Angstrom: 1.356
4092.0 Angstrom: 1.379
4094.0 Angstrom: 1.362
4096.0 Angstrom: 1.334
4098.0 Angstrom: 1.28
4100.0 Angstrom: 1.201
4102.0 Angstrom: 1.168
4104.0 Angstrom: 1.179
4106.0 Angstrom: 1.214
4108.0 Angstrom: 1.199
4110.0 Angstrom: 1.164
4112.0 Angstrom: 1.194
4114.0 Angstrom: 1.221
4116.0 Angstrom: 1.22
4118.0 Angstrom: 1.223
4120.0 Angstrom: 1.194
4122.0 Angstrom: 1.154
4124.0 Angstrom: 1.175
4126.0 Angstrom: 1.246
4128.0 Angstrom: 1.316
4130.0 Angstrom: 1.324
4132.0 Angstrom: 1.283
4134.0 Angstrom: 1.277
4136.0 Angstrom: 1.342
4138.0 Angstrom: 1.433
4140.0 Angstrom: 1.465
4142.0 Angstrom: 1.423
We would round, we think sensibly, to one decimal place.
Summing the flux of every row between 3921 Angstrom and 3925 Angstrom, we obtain 2.2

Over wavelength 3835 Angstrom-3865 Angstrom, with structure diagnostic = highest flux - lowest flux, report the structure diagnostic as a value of 0.21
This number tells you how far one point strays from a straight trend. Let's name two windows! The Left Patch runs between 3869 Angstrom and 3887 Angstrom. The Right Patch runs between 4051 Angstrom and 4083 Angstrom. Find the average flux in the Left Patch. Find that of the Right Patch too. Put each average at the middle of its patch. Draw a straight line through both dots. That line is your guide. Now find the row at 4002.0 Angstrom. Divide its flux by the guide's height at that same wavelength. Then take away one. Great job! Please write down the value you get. 0.21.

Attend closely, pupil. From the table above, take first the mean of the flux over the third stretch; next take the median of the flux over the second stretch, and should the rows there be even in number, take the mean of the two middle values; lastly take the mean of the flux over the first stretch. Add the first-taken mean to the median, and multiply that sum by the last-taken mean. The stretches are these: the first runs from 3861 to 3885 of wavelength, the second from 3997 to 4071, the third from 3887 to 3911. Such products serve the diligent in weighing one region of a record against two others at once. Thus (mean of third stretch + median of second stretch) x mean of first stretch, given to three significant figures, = 2.49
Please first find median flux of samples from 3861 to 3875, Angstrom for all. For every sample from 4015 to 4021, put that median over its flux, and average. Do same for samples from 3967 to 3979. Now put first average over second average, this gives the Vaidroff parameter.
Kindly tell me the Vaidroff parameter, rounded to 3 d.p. 0.721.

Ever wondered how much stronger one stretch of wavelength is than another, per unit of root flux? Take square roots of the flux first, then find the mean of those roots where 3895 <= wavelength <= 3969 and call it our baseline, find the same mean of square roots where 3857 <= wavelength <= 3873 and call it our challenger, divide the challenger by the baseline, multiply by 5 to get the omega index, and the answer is 5.1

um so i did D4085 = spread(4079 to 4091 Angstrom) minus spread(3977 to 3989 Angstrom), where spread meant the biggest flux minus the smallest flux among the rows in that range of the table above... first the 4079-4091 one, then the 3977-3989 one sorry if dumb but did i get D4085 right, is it -0.11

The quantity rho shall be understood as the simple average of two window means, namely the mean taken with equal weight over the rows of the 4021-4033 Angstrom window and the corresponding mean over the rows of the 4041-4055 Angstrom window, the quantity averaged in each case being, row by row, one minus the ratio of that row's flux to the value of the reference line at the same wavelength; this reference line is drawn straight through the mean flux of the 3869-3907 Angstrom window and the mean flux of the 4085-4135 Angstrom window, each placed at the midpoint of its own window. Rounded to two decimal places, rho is -0.09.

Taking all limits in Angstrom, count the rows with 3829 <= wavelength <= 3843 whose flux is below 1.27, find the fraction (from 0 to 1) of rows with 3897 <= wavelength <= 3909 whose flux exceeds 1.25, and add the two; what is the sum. 7.0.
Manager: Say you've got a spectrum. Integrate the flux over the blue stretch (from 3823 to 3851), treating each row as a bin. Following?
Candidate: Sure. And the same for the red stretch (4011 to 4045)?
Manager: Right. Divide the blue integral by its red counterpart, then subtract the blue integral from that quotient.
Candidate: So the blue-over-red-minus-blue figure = -27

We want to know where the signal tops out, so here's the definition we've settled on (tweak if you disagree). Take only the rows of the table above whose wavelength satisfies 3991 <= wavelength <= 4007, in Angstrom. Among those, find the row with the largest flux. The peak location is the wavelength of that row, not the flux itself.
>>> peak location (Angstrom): 4000.0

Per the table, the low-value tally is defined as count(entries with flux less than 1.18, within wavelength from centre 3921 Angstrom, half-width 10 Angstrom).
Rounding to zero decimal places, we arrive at 6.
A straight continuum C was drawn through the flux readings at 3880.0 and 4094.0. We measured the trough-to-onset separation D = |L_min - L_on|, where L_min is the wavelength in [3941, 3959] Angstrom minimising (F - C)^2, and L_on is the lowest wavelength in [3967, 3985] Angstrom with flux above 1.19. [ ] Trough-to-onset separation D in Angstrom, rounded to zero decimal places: 36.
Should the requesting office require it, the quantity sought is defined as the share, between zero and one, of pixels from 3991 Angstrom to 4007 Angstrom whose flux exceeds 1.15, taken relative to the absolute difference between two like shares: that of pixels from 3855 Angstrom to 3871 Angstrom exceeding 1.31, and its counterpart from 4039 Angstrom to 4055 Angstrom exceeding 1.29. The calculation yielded 2.0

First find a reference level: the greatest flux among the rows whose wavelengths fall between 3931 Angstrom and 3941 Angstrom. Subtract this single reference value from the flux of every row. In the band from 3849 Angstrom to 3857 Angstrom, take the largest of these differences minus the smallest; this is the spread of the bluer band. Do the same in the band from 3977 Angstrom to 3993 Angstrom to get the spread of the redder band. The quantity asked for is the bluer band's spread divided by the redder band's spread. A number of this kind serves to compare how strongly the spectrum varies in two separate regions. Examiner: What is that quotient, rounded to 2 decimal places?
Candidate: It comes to 0.20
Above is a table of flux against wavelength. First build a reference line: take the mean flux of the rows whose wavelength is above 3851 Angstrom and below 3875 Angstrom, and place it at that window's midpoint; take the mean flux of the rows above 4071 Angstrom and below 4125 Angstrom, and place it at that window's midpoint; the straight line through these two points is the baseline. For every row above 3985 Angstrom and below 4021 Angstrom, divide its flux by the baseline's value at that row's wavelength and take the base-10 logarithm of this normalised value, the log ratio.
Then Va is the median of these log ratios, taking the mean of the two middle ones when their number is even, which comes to 0.051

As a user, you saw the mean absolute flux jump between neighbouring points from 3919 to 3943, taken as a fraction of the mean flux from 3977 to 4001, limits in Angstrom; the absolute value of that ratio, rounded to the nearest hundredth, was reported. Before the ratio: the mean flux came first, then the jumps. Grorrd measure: 0.05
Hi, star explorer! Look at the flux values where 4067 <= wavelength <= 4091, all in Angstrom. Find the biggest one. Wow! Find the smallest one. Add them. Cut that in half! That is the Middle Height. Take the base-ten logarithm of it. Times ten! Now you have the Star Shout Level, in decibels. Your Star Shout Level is 1.3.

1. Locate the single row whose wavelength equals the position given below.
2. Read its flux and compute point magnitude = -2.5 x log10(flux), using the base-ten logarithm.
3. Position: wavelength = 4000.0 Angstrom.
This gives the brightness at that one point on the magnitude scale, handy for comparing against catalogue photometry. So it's -0.470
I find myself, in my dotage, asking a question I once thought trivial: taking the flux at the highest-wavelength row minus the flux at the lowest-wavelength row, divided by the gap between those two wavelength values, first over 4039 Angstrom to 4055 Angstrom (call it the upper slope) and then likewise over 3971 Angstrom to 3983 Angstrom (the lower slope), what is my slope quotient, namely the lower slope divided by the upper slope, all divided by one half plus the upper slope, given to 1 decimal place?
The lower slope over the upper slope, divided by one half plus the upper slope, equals -77.7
